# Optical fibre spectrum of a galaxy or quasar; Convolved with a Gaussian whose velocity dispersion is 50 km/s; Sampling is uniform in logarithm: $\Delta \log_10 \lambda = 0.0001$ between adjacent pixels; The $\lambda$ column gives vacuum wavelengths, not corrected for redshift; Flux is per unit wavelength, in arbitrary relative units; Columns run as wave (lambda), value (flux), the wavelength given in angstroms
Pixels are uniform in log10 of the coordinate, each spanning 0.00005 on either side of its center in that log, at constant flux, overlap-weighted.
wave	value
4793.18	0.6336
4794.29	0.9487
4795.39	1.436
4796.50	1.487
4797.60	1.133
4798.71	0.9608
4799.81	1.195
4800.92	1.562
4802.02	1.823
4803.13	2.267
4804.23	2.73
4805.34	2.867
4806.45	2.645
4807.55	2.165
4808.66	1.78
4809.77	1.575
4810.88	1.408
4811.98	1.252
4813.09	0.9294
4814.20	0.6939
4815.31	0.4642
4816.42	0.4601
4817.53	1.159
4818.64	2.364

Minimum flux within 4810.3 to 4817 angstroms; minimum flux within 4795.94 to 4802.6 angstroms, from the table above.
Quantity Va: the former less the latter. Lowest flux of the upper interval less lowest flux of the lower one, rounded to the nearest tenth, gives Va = -0.5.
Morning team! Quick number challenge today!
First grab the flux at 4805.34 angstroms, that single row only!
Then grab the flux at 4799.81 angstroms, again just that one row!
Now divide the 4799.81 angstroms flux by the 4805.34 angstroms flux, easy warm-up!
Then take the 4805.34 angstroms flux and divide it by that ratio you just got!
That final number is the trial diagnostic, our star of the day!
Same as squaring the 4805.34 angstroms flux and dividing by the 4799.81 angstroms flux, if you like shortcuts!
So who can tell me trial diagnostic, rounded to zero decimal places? 7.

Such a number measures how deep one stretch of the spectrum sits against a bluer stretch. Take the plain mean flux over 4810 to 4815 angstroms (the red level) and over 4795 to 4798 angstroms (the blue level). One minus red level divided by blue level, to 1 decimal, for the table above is 0.2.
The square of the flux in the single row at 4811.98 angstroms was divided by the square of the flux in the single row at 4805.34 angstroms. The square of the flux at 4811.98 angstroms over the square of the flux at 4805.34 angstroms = 0.19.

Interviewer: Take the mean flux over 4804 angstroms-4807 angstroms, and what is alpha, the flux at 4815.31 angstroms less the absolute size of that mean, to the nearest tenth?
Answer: -2.3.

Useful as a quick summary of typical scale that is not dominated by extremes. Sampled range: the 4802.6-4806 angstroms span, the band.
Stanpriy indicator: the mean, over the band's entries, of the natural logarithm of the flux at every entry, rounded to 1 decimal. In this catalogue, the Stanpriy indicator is 1.0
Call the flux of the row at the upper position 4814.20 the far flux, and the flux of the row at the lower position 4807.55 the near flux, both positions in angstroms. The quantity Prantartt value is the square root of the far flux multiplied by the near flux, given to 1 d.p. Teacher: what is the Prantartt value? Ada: 1.2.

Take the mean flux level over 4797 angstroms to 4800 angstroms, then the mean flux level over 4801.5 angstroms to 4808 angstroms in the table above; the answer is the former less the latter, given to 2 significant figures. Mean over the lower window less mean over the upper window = -1.3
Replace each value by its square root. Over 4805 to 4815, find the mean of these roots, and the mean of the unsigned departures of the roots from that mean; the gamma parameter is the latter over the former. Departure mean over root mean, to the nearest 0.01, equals 0.18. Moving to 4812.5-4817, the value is 0.14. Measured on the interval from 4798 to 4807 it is 0.16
